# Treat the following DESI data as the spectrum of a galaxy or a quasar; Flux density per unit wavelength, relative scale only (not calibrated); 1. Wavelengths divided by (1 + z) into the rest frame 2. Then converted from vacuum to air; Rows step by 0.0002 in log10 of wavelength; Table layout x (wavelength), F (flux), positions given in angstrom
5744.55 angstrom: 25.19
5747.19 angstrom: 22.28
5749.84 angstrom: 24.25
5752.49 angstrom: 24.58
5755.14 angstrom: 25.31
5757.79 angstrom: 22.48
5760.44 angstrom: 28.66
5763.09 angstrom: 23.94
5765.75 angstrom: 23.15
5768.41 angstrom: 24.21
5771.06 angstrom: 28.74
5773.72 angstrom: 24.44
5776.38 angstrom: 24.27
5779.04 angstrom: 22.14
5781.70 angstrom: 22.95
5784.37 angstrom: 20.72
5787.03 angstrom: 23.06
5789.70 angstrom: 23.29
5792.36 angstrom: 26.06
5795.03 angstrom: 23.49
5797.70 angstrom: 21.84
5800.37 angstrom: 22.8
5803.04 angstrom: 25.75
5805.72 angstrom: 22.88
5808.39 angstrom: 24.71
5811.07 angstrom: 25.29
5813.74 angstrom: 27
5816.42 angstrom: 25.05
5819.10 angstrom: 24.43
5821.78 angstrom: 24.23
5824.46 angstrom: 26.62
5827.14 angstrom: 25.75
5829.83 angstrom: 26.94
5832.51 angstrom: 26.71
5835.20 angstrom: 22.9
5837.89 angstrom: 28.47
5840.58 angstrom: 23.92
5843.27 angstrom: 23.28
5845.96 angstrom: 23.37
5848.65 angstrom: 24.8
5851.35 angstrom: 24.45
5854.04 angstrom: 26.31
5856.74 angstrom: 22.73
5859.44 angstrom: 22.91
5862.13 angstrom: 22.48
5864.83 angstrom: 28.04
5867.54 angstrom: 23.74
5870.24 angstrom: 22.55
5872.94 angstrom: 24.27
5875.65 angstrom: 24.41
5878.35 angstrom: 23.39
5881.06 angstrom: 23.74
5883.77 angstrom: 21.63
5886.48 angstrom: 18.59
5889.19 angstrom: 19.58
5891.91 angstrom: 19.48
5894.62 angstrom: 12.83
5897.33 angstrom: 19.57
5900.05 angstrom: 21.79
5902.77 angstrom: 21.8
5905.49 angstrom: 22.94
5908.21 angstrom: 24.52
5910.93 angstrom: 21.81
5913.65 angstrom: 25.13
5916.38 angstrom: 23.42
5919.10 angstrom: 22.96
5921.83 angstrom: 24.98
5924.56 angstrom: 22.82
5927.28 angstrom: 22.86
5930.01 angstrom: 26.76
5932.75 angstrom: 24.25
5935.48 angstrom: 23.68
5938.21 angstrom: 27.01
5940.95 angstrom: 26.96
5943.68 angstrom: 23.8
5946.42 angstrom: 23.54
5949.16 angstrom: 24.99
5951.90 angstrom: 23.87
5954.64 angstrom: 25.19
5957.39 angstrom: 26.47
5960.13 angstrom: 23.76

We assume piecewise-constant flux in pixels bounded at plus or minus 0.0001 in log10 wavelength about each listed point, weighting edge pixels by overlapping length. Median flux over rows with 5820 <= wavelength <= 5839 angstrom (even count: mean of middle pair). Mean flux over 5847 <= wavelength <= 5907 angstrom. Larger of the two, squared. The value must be 709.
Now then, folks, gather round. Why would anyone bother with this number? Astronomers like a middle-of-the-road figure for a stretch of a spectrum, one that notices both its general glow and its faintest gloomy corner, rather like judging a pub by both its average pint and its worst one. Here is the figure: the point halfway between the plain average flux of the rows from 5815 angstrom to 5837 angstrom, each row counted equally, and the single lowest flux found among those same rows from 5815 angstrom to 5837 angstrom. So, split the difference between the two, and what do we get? 24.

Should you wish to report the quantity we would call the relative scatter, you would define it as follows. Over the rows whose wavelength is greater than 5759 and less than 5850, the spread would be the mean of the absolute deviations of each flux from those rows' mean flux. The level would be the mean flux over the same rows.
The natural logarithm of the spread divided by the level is -2.8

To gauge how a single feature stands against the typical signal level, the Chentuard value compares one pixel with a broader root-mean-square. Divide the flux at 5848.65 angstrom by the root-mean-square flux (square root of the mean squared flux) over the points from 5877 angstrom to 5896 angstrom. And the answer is 1.23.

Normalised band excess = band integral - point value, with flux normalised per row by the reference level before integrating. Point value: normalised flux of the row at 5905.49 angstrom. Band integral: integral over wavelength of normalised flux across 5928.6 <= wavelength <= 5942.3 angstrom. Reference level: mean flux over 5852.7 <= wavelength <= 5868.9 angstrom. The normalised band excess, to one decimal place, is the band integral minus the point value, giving 13.5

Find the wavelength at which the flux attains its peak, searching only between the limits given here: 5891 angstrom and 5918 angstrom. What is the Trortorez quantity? 5913.65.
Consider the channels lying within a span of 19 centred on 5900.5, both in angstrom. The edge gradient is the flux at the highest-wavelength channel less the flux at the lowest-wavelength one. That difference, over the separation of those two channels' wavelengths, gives 0.31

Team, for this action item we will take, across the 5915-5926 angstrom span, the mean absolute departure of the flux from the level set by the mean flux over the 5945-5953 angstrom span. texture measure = 1.0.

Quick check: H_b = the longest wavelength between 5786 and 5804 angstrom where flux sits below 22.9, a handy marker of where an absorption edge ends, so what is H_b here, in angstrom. 5800.37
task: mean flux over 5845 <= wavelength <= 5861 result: 24.1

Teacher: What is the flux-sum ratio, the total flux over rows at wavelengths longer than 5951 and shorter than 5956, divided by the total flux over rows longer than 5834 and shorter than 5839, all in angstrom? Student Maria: 0.96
